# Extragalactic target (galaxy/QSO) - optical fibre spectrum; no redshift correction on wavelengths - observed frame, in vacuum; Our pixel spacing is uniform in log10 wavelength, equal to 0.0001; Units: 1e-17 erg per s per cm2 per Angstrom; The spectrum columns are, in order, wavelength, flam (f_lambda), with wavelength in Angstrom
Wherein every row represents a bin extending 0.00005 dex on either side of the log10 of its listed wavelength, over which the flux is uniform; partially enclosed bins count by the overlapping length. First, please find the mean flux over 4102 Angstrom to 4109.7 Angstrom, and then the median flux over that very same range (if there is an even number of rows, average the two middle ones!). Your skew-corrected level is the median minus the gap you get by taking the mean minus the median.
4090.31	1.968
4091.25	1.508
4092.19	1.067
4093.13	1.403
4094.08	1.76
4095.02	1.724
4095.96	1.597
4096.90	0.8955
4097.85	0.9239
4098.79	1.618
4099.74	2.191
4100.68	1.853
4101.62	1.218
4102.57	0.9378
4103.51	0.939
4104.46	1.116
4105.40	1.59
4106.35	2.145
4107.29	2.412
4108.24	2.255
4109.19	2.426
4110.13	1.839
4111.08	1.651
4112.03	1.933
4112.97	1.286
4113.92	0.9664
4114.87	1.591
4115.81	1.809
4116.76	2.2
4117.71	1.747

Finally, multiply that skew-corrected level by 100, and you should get 201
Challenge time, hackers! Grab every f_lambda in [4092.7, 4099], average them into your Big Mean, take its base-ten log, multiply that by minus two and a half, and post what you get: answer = -0.4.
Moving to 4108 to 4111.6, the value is -0.8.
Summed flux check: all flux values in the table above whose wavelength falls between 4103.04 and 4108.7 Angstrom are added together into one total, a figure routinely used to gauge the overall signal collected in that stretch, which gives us 10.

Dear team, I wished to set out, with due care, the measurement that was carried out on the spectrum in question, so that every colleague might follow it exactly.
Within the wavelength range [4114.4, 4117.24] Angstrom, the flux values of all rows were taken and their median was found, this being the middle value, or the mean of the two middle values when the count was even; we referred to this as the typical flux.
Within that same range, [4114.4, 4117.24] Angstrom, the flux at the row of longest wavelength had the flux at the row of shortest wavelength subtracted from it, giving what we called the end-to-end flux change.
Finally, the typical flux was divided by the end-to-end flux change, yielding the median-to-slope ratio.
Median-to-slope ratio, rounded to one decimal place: 3.0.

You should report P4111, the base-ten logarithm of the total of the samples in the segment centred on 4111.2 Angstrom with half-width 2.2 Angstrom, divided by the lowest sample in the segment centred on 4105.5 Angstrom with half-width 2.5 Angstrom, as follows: 0.99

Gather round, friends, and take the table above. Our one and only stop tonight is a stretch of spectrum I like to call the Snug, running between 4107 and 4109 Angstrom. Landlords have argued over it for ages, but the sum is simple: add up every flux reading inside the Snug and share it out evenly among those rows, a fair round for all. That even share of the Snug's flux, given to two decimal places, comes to 2.33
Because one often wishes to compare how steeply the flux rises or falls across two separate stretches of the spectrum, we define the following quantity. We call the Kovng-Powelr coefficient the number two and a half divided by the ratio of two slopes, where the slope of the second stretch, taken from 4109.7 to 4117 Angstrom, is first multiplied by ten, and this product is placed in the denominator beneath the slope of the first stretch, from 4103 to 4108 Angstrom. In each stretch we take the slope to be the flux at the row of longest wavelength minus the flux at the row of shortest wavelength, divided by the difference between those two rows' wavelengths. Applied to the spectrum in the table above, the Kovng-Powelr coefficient 3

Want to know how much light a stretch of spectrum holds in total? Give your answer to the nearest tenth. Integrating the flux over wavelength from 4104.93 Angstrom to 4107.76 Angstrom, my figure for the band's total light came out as 5.8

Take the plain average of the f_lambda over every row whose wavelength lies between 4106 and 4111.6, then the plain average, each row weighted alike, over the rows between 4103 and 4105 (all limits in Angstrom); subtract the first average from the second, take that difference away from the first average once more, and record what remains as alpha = 3.2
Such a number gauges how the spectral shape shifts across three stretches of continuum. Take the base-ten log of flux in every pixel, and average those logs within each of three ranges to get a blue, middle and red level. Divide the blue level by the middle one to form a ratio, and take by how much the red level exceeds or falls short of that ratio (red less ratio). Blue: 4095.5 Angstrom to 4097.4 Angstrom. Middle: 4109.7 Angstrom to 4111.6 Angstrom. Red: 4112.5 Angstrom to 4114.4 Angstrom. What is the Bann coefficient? -0.27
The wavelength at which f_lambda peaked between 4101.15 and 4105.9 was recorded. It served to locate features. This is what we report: 4105.40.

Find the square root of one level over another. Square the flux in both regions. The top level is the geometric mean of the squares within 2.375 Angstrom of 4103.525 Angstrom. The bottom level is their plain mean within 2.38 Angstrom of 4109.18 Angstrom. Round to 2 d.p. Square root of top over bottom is 0.53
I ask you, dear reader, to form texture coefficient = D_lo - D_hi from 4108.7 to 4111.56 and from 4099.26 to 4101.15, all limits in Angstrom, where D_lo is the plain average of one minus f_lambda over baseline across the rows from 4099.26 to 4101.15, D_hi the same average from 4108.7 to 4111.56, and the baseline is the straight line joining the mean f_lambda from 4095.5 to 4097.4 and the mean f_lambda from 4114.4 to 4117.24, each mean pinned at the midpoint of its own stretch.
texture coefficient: -0.31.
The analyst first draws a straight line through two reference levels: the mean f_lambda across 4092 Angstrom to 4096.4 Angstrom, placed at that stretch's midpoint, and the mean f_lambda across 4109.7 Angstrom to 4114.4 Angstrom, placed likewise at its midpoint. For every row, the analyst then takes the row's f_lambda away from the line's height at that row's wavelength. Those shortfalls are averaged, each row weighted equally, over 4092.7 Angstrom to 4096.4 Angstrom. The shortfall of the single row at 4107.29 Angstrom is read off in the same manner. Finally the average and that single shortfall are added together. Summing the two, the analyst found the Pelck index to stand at -1.0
